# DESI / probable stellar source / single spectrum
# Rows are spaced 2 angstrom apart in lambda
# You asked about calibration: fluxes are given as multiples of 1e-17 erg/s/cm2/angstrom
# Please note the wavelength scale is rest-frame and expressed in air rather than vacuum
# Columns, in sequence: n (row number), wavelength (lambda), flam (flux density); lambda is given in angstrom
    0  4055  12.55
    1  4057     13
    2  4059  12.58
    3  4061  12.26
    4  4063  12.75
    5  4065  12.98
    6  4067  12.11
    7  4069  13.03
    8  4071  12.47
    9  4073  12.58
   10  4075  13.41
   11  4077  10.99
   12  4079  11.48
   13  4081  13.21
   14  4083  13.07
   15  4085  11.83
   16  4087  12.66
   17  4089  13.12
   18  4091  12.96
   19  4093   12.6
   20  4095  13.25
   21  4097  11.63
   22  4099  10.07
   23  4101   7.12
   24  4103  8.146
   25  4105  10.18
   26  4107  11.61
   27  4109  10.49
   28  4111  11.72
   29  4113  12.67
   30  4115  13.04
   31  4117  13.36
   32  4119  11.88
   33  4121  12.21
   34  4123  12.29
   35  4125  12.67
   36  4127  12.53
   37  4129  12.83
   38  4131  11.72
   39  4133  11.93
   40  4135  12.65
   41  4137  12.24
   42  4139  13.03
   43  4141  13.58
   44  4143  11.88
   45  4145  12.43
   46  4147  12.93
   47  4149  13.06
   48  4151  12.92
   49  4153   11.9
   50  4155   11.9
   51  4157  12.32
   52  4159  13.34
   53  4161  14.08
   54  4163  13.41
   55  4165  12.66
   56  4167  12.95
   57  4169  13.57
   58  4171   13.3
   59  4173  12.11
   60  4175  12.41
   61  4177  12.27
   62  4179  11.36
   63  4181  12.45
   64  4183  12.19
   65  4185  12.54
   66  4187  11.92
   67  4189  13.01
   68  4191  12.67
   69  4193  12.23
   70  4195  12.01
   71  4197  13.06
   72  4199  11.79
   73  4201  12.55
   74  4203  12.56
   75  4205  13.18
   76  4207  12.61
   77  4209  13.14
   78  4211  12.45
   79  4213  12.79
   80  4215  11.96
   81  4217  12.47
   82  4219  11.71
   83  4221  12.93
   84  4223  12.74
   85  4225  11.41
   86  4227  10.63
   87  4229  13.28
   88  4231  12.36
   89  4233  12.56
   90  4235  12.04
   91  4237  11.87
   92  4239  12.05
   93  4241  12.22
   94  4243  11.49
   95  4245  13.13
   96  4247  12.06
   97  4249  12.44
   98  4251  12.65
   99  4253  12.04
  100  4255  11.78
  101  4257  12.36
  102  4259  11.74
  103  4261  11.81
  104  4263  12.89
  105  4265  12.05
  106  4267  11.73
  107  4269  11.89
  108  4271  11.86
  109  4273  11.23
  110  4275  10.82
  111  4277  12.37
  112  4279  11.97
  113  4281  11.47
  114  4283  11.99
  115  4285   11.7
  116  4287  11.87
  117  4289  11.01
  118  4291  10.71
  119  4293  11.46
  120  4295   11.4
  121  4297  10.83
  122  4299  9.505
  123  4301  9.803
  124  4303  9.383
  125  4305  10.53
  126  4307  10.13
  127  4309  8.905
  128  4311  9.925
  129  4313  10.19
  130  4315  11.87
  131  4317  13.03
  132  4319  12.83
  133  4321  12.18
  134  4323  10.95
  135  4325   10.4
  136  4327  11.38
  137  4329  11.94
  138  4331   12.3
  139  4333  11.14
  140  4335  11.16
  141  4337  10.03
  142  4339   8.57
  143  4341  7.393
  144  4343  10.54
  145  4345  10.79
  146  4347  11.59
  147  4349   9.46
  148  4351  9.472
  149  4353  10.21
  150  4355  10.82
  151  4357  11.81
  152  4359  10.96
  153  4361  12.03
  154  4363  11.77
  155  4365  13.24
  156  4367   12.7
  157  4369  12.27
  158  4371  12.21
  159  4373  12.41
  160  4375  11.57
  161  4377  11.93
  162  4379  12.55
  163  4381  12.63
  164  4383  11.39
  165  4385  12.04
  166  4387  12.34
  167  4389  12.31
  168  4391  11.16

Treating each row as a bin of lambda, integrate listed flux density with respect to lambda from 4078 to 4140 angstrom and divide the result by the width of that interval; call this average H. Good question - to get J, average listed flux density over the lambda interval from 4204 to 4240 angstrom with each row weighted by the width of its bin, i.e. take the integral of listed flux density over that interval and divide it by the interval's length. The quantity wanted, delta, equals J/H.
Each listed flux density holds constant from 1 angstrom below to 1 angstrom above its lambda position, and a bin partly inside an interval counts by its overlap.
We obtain 1.03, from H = 11.9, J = 12.3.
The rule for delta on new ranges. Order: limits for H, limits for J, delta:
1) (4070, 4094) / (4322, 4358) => 0.84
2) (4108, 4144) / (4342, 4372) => 0.92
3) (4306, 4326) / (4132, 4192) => 1.14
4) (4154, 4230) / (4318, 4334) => 0.93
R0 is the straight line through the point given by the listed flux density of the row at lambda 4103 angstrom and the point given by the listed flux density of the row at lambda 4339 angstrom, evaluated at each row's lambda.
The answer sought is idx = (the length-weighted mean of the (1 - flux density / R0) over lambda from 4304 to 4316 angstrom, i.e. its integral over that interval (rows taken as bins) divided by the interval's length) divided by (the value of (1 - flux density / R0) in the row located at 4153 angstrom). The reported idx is 0.5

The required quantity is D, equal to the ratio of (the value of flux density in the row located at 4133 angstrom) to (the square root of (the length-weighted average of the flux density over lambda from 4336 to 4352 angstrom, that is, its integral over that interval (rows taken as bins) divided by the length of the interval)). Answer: 3.8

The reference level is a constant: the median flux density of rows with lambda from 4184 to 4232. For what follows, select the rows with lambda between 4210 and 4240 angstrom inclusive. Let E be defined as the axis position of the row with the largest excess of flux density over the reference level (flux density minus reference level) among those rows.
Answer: 4229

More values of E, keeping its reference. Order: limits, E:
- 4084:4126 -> 4117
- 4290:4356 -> 4317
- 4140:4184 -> 4161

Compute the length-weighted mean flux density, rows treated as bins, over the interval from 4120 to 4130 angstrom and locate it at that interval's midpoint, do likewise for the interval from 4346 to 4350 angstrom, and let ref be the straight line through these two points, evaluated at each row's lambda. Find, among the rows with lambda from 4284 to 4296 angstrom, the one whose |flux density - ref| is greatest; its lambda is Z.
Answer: 4287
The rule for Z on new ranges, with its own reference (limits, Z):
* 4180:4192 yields 4189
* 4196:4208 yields 4205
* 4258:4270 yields 4263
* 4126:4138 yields 4131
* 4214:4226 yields 4221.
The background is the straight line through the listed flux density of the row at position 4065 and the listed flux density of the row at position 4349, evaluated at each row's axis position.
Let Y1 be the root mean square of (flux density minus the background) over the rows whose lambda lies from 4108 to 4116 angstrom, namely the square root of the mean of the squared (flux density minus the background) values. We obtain 1.10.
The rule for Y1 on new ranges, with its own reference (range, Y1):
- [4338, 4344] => 1.50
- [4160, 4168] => 1.61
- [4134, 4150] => 0.87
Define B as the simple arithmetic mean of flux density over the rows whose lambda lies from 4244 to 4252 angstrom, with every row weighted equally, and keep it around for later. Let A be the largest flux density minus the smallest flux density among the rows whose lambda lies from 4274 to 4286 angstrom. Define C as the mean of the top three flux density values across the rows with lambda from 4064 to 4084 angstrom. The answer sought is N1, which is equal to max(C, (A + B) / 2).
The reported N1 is 13.2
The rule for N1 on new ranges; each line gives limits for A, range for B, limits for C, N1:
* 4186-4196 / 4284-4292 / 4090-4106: 12.9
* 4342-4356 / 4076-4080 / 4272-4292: 12.1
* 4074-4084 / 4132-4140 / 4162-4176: 13.4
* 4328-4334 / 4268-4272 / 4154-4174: 13.7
